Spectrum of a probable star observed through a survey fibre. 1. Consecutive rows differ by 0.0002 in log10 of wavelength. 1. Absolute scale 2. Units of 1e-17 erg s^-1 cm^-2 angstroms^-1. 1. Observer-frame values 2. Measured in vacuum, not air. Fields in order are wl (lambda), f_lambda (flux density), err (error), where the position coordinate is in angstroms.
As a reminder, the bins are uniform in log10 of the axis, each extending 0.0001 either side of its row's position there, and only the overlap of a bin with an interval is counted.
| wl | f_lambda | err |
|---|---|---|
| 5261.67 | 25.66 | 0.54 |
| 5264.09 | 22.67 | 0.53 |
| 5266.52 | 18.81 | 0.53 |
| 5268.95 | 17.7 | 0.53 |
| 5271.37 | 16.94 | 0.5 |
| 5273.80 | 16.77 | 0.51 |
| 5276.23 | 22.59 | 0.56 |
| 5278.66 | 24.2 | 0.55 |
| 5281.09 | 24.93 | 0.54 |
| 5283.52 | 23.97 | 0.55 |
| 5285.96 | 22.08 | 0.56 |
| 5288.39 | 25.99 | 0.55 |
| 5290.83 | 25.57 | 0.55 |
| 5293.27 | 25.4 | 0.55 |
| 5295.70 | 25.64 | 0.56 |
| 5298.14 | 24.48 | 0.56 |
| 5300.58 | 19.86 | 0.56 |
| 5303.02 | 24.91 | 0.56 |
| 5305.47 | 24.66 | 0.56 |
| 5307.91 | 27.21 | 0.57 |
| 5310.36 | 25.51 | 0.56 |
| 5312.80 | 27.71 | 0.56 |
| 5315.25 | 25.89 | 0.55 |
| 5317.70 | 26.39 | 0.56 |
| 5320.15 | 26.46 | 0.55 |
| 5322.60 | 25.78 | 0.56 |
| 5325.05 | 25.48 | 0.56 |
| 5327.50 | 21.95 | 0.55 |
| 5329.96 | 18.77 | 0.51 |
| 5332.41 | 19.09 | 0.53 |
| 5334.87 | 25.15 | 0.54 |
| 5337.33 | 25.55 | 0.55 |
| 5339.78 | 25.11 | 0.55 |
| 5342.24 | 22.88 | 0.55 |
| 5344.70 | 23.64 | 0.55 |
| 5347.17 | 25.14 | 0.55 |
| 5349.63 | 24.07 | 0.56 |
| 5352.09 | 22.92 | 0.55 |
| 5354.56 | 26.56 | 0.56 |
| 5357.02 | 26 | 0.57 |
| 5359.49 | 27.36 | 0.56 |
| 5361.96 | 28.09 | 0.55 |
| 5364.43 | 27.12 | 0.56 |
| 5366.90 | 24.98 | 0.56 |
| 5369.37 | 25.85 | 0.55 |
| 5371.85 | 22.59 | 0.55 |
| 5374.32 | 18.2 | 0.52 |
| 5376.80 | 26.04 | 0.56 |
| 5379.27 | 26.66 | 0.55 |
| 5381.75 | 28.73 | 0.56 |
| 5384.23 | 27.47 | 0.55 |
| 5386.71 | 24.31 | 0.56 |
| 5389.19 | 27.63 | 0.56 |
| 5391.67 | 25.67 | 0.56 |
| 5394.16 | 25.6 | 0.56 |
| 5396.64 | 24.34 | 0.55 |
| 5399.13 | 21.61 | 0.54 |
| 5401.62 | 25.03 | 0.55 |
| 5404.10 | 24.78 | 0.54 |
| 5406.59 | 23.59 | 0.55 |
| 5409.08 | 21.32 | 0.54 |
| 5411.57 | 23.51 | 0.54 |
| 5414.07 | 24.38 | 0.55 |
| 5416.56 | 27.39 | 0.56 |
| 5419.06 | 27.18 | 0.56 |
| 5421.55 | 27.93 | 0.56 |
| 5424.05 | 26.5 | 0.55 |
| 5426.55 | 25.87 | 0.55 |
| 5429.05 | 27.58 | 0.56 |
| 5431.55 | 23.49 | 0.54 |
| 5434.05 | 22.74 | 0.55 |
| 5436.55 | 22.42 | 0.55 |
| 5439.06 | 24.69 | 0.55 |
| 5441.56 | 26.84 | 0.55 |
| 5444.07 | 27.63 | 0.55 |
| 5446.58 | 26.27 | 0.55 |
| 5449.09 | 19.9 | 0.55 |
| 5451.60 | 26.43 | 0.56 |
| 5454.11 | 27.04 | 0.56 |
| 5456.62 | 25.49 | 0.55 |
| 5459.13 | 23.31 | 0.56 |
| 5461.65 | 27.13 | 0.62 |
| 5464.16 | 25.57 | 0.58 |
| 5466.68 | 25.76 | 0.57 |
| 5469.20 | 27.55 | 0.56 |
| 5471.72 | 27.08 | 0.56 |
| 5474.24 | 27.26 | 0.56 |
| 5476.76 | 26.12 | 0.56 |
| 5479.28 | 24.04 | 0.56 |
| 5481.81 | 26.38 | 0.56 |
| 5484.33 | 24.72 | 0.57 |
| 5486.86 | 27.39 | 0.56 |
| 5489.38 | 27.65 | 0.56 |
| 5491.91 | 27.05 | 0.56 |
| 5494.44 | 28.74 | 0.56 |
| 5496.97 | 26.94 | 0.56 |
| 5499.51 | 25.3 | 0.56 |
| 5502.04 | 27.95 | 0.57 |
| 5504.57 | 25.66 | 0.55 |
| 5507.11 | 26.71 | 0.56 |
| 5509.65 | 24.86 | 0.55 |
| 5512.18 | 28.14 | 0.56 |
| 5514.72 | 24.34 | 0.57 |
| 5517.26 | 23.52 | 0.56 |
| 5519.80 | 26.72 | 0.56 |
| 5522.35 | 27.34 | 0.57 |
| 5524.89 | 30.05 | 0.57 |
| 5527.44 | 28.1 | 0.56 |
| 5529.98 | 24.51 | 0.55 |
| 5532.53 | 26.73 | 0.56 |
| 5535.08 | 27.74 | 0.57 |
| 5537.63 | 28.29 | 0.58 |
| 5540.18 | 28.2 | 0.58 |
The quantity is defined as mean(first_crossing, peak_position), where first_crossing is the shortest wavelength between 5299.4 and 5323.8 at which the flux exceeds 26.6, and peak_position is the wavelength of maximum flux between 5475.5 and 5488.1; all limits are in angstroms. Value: 5397.4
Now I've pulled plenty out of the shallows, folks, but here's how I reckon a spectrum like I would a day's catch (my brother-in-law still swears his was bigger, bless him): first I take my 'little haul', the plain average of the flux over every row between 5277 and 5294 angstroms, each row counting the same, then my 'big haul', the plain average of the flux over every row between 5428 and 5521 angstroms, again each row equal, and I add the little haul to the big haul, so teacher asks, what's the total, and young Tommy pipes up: 50.4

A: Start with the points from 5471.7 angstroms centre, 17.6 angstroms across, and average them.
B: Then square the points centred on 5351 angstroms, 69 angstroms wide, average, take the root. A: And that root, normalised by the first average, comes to 0.95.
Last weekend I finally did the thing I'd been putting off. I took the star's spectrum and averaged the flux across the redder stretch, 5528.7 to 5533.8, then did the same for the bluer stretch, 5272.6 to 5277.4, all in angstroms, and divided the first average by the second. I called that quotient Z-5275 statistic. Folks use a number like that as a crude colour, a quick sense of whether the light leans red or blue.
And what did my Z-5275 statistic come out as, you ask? 1.30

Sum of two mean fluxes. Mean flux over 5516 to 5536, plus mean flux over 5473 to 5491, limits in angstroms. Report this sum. 53.1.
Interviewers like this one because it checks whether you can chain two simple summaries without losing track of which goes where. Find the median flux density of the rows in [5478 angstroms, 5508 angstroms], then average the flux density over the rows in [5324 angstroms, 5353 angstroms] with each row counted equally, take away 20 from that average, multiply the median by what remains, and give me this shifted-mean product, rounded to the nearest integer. 89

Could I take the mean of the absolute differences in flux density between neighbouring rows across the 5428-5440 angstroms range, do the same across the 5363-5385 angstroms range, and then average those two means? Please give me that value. 2.3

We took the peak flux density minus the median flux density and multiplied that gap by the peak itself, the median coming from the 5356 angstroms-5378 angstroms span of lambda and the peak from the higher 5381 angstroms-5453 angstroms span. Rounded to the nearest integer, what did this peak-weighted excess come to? 78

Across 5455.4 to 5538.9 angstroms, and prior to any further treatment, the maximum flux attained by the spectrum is 30.05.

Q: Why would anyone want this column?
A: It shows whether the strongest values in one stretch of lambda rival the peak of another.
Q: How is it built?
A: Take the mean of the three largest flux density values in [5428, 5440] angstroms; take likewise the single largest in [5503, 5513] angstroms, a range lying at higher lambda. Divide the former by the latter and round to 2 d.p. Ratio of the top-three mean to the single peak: 0.90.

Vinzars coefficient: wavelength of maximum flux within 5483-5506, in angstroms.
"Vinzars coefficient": 5494.44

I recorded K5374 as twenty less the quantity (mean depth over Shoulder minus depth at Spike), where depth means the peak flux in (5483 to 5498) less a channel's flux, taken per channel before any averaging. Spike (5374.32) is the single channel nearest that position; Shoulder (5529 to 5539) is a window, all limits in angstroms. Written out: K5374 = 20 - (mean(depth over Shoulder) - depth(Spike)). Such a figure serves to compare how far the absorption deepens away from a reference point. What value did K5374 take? 29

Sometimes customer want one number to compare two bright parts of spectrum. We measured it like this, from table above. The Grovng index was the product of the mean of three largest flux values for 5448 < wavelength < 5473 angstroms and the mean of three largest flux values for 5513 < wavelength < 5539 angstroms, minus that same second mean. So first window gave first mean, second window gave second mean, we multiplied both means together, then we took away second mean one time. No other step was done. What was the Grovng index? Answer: 756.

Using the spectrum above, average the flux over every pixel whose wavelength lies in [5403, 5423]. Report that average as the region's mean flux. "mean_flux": 25.0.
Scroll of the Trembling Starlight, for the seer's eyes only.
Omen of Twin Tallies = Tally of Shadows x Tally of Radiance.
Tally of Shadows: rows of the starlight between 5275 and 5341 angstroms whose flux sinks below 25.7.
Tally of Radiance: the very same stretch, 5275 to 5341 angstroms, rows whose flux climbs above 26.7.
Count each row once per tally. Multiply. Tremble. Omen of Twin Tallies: 40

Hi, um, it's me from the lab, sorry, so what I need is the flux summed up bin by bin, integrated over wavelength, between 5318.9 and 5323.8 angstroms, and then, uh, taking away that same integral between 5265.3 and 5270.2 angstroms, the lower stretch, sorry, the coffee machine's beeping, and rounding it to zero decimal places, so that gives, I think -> 39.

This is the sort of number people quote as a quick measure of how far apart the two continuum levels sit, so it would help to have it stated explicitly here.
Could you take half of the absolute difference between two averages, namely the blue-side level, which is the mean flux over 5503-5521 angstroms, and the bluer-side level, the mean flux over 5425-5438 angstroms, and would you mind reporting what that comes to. 0.64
